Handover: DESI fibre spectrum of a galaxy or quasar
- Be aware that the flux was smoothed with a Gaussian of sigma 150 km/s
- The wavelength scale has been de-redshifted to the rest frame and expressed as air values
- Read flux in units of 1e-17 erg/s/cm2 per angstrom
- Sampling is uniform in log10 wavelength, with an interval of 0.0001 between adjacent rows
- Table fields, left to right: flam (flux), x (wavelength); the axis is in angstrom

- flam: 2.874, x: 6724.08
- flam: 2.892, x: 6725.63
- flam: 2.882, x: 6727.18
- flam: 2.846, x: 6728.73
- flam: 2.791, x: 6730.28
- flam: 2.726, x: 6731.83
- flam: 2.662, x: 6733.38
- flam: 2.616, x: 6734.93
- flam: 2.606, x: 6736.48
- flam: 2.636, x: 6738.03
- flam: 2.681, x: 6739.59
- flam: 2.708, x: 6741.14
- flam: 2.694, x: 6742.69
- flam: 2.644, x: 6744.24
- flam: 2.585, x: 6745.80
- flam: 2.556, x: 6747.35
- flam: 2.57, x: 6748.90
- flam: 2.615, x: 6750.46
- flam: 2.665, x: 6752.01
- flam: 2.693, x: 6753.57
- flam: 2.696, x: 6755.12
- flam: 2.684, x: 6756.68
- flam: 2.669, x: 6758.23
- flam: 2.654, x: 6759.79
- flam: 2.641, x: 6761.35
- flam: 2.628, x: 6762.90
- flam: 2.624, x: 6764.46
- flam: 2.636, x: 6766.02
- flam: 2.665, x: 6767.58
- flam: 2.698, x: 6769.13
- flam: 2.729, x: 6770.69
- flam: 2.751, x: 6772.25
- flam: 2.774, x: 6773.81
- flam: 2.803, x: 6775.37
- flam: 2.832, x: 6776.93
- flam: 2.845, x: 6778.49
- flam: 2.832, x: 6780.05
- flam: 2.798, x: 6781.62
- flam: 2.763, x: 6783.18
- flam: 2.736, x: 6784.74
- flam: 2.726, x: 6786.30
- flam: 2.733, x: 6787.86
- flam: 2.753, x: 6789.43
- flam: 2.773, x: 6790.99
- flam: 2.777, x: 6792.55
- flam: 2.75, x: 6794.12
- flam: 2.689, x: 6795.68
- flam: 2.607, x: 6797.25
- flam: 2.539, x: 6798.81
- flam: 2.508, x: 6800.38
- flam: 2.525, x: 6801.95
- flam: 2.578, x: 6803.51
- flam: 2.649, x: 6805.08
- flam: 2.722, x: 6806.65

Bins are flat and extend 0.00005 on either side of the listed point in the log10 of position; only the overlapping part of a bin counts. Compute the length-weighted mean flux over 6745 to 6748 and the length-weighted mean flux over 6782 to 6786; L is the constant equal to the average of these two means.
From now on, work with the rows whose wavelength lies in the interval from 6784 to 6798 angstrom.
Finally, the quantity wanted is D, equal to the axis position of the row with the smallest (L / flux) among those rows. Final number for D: 6792.55 angstrom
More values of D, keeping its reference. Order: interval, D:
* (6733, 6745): 6741.14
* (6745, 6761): 6755.12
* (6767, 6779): 6778.49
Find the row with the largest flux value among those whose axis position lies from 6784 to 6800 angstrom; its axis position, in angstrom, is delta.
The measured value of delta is 6792.55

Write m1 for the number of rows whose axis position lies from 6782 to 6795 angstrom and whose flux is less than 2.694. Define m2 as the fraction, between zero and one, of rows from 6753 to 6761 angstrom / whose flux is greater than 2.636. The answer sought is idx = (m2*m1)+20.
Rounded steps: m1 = 0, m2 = 1.00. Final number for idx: 20.0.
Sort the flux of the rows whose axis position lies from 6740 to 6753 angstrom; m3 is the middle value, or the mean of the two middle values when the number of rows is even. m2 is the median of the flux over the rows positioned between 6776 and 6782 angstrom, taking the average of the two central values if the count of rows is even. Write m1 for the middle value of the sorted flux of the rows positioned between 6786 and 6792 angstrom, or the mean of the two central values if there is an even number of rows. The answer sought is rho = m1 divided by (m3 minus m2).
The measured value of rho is -14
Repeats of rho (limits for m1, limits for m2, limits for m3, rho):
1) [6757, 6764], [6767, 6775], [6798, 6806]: -14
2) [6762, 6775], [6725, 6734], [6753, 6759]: -21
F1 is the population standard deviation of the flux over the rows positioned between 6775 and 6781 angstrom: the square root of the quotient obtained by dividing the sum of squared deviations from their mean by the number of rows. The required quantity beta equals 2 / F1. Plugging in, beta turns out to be 130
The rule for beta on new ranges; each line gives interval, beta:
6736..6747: 47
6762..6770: 72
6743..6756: 39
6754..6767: 80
